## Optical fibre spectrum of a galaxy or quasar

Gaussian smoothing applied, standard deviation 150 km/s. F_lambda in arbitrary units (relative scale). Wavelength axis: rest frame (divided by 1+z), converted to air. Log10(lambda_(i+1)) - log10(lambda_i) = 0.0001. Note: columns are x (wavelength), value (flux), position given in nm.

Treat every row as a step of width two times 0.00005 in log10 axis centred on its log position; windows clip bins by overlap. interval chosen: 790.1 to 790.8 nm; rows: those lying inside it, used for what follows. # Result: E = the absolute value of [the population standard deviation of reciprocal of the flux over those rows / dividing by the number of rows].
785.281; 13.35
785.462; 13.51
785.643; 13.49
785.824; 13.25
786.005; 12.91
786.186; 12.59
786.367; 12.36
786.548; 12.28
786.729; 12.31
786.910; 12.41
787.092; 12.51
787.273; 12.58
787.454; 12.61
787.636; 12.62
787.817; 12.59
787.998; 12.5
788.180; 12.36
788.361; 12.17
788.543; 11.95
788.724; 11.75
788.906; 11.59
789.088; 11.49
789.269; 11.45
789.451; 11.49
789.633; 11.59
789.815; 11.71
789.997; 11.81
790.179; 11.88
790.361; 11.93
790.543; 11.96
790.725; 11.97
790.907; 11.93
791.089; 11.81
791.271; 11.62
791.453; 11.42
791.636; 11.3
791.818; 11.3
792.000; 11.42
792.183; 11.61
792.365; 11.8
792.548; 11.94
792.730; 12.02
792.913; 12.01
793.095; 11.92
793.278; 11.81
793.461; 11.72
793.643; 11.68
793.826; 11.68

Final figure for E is 0.0002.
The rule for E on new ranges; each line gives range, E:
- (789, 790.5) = 0.0013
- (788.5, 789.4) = 0.0013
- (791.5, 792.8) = 0.0020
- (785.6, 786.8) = 0.0027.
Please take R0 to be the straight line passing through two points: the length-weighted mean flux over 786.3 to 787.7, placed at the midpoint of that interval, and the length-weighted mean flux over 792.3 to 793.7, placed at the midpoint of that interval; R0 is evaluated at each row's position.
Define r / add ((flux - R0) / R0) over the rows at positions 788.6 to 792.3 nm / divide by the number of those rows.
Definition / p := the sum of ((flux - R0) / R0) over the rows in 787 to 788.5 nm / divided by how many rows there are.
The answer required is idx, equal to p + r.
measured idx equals -0.030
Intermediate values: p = 0.009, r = -0.038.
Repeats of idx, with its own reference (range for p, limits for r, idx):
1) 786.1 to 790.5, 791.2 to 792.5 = -0.059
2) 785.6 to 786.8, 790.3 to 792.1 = -0.015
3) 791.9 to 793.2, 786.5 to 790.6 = -0.027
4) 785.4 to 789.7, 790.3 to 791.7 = -0.031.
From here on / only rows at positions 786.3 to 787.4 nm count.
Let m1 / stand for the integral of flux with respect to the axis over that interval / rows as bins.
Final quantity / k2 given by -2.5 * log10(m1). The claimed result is -2.84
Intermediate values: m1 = 13.7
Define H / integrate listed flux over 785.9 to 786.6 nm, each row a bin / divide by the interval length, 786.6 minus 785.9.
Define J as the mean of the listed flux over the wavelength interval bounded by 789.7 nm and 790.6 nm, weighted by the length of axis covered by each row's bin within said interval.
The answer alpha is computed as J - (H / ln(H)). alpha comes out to 6.88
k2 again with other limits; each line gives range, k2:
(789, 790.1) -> -2.76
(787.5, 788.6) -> -2.84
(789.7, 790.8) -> -2.79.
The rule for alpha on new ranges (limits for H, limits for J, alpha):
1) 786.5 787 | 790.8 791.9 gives 6.66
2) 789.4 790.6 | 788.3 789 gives 7.07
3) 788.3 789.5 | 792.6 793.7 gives 7.12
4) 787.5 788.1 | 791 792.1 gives 6.51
